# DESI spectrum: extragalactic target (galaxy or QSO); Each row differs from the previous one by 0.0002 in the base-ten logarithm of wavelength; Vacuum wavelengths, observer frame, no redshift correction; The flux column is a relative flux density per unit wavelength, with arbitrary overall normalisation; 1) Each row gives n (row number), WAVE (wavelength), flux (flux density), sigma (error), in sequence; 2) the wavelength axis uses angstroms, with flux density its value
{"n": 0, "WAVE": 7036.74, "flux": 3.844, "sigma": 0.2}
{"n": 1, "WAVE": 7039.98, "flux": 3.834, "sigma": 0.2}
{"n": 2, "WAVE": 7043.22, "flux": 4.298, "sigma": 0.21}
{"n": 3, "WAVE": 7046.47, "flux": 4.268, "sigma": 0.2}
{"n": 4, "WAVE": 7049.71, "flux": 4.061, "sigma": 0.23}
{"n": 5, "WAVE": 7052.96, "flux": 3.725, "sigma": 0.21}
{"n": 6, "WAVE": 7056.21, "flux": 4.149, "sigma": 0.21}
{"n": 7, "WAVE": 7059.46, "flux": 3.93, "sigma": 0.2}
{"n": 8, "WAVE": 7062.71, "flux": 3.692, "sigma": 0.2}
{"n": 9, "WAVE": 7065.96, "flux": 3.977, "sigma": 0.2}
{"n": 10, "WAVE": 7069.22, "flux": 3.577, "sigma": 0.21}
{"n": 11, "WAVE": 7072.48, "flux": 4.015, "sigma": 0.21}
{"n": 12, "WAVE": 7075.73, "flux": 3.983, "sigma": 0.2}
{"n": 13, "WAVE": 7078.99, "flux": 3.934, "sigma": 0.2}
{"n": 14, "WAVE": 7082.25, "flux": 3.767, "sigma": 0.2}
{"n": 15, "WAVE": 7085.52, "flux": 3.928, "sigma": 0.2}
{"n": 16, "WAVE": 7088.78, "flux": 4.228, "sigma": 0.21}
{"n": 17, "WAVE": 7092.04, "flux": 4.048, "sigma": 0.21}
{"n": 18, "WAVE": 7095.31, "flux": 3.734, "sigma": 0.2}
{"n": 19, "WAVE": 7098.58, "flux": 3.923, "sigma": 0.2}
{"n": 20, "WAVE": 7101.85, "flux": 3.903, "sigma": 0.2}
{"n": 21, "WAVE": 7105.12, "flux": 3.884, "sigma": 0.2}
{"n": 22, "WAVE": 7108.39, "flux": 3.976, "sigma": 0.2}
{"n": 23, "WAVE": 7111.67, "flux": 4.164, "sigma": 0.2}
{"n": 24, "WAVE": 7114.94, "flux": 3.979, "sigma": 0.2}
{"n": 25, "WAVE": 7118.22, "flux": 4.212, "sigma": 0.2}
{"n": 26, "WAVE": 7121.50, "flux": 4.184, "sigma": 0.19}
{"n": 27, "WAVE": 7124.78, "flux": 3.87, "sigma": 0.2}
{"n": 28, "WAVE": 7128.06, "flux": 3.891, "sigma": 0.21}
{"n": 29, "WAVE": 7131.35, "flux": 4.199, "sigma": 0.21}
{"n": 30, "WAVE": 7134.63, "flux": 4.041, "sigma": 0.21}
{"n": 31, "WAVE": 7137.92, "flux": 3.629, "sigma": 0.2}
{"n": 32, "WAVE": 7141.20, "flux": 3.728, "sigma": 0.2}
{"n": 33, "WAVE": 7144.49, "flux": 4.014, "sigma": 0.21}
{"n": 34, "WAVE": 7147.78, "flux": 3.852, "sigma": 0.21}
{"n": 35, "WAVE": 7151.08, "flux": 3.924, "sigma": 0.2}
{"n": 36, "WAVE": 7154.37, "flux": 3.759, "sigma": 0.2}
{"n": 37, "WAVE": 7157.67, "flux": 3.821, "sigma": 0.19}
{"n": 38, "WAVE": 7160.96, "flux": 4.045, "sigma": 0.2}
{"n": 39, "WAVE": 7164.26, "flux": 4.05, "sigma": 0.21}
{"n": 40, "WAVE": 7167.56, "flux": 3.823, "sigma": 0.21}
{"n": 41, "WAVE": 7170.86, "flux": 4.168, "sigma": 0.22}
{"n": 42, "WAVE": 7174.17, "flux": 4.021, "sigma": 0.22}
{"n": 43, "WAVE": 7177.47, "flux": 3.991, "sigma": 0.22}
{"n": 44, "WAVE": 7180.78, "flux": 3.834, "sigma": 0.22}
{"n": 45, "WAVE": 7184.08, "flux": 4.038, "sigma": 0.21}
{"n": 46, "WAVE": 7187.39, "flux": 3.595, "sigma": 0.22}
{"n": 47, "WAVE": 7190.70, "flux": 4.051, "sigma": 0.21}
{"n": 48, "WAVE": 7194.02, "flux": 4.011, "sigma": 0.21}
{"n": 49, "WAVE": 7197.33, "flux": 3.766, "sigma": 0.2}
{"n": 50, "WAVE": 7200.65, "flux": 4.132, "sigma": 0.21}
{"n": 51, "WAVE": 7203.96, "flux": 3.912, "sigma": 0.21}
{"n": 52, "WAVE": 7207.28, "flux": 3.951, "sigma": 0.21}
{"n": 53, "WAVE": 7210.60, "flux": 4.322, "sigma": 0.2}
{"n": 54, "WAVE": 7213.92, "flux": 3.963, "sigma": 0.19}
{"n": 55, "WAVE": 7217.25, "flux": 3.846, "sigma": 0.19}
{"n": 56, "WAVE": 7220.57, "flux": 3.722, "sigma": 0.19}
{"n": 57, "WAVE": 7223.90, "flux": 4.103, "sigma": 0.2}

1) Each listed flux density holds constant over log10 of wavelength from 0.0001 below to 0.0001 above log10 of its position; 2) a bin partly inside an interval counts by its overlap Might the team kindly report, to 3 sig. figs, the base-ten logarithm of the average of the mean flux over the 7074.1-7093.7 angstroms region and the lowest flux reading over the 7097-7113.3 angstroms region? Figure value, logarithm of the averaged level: 0.595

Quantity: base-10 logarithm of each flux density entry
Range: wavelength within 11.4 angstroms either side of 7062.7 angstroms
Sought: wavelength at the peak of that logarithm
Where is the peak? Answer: 7056.21 angstroms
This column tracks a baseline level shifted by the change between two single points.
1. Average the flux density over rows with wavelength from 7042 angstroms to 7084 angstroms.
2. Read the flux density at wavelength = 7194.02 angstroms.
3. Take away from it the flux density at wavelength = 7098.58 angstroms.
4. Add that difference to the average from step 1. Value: 4.04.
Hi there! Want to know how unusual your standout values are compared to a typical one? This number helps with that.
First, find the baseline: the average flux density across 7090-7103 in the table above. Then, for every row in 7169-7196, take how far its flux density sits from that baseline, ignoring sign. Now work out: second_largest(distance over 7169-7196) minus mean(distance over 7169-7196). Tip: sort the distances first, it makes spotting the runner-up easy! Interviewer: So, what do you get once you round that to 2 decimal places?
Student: 0.11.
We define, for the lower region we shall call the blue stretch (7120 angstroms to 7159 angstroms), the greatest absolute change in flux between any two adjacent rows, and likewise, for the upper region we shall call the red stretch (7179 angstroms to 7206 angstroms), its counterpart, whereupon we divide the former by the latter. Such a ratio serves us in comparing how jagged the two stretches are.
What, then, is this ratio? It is 0.904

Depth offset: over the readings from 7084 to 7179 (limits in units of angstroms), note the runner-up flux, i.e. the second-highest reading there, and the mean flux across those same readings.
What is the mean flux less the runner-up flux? -0.247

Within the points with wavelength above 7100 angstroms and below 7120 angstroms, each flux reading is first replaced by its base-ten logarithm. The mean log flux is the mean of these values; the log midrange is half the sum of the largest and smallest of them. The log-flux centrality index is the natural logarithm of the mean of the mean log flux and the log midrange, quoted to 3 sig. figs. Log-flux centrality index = -0.502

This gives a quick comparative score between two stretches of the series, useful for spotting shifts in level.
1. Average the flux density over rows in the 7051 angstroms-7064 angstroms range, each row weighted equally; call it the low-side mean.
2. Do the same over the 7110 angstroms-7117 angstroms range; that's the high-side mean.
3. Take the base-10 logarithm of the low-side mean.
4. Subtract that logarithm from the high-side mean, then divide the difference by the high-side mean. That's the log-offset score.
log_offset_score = 0.856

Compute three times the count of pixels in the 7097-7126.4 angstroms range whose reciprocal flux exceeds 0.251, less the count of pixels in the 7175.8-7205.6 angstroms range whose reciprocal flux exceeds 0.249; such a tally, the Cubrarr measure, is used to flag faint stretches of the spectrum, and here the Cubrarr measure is 12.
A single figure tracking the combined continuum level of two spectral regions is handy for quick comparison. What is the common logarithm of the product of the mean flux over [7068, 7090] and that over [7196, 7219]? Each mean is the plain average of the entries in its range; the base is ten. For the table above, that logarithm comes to 1.194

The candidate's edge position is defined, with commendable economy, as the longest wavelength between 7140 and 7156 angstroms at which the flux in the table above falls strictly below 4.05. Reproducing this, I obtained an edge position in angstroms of 7154.37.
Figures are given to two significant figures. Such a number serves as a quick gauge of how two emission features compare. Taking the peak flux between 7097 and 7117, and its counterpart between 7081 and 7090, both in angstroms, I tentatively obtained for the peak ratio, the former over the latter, 0.98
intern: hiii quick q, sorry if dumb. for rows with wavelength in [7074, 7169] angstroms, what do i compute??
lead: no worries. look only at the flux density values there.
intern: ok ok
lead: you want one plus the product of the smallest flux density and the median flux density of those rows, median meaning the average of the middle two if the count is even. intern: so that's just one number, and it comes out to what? 15.3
